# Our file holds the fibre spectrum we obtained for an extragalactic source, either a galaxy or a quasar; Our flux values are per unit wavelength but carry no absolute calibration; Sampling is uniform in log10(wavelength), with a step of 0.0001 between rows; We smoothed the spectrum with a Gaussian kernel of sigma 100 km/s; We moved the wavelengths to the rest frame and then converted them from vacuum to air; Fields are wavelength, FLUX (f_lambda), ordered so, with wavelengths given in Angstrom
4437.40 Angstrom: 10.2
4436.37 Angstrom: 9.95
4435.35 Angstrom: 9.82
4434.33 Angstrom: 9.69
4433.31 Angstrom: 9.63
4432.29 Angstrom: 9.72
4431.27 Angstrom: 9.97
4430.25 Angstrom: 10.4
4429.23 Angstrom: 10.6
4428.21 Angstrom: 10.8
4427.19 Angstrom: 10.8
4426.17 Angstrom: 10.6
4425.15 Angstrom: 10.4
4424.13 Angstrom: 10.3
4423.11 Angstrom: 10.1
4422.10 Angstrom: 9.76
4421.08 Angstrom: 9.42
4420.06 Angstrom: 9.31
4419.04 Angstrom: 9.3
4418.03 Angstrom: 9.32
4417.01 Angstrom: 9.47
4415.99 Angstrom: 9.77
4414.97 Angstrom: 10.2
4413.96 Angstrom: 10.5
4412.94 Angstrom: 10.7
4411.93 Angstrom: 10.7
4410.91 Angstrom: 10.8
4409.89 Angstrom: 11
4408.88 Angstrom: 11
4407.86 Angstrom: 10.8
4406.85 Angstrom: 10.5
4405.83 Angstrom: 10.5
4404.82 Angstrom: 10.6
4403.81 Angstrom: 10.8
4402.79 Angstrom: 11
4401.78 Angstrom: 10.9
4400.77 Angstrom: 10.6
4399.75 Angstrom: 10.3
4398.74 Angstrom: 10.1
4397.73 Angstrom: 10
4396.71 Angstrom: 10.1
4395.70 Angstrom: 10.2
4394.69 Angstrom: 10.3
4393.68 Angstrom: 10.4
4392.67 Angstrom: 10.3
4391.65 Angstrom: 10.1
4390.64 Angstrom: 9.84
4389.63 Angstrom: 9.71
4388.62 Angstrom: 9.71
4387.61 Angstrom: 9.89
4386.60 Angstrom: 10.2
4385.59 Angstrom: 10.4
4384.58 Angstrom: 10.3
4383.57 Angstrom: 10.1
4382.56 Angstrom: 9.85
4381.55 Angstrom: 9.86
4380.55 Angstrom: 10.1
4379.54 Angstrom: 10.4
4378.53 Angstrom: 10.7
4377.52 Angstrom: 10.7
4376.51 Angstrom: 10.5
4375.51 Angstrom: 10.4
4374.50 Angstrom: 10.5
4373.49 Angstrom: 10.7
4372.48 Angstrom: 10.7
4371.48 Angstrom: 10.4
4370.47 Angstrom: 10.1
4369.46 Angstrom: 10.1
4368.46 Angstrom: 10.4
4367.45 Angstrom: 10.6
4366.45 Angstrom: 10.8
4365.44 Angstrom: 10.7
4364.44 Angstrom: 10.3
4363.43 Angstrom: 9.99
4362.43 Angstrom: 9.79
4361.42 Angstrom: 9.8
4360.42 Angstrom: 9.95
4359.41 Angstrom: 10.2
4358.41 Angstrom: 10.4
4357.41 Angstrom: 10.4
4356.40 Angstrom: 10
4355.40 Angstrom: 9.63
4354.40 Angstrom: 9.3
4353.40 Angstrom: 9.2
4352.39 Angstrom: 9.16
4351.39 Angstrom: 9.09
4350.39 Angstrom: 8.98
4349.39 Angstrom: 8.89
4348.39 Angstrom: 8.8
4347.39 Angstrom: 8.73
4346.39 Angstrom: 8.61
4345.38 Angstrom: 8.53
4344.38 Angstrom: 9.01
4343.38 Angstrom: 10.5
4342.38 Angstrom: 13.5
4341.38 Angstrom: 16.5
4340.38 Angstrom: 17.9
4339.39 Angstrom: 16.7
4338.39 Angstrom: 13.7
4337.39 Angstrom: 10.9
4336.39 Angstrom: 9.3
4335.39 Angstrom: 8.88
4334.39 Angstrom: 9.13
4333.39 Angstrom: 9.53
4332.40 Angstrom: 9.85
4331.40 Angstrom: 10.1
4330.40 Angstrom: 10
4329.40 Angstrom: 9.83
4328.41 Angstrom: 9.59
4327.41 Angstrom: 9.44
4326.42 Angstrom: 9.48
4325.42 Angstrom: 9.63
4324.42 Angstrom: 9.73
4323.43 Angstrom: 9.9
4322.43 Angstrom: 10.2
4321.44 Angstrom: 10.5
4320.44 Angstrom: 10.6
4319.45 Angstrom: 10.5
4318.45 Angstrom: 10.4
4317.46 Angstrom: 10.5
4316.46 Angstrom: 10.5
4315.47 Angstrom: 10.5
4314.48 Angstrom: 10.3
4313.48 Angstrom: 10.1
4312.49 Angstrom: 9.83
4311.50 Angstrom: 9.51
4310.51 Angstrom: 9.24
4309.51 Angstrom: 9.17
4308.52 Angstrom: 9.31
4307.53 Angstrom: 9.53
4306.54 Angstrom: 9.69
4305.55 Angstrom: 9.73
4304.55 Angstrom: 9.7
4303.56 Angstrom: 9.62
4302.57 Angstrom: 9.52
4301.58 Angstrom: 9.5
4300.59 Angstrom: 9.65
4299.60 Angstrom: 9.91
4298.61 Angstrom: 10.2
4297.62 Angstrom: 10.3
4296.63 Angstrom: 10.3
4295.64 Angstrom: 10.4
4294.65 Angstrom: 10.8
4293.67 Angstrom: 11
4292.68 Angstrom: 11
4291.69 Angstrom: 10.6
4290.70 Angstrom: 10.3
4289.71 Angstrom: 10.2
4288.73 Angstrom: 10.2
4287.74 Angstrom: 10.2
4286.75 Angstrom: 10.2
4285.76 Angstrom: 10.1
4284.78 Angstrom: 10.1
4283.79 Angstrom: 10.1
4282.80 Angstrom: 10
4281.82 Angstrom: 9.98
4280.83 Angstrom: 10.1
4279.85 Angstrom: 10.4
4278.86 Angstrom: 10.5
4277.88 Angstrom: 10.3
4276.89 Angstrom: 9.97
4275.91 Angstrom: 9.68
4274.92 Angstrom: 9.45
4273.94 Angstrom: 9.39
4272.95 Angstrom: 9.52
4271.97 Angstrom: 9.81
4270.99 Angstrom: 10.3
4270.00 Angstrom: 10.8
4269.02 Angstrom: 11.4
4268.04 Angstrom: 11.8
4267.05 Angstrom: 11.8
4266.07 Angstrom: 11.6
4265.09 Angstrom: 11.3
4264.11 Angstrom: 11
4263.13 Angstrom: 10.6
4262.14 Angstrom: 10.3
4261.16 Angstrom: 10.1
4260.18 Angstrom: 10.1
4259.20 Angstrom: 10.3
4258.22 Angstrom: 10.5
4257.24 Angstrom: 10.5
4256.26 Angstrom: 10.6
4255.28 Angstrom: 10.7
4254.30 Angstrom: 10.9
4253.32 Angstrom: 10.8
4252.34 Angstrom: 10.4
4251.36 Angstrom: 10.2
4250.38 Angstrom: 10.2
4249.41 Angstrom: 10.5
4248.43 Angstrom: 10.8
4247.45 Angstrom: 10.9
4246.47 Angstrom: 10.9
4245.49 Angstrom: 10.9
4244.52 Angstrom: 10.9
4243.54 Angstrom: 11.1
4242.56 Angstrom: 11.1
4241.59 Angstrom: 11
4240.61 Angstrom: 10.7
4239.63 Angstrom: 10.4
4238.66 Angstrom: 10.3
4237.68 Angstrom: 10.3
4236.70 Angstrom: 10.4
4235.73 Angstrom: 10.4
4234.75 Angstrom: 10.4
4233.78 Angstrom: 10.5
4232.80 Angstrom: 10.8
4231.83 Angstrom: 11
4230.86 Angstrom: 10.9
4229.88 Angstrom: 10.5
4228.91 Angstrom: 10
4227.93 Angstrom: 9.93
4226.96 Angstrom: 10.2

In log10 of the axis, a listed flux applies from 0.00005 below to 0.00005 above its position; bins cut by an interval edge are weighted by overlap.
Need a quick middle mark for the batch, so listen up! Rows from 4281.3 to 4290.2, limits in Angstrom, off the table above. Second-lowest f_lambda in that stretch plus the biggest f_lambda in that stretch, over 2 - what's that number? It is 10.1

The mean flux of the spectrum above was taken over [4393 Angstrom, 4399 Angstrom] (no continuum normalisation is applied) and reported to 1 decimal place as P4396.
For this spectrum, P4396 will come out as 10.2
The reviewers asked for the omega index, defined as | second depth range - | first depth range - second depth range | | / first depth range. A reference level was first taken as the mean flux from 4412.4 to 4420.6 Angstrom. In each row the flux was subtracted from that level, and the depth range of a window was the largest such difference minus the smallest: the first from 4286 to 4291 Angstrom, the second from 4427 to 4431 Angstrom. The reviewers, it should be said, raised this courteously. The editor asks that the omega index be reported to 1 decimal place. 1.0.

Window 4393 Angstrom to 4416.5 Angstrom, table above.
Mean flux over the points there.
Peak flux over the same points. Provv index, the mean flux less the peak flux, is -0.5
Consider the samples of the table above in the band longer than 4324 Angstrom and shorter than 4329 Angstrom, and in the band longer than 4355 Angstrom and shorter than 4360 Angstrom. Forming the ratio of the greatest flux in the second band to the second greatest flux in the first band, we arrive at 1.08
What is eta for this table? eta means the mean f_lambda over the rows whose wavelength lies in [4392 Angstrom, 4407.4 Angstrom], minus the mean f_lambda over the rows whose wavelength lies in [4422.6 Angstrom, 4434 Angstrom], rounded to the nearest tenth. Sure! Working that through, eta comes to 0.1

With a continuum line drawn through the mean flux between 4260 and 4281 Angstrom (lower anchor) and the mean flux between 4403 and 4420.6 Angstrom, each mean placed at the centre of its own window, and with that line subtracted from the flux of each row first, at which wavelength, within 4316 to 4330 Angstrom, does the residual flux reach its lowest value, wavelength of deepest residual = 4327.41 Angstrom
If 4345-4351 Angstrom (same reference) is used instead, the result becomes 4345.38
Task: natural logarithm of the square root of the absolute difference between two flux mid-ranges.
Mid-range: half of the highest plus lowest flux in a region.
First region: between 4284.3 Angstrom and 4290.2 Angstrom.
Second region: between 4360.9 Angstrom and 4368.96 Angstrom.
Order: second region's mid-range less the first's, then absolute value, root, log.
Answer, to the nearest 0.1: -1.0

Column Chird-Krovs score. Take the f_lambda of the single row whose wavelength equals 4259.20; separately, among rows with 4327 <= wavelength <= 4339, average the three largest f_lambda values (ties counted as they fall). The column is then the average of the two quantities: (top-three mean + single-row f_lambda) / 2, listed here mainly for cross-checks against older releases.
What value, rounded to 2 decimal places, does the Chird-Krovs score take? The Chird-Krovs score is 10.93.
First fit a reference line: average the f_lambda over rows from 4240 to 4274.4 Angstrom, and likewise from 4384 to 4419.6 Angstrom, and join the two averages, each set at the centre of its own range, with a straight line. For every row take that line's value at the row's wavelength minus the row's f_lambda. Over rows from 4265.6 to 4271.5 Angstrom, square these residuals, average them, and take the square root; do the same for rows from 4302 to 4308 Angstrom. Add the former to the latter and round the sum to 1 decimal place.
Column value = 1.8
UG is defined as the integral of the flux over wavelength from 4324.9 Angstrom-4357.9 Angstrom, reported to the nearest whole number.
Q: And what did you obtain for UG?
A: 343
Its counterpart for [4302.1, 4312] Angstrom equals 94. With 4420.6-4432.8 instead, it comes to 125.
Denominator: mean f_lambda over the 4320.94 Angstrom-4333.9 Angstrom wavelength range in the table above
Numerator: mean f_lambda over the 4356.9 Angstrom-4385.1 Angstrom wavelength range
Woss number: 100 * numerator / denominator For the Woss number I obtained 105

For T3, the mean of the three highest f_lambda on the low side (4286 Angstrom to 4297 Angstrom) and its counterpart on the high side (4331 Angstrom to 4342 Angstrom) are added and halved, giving 14.0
